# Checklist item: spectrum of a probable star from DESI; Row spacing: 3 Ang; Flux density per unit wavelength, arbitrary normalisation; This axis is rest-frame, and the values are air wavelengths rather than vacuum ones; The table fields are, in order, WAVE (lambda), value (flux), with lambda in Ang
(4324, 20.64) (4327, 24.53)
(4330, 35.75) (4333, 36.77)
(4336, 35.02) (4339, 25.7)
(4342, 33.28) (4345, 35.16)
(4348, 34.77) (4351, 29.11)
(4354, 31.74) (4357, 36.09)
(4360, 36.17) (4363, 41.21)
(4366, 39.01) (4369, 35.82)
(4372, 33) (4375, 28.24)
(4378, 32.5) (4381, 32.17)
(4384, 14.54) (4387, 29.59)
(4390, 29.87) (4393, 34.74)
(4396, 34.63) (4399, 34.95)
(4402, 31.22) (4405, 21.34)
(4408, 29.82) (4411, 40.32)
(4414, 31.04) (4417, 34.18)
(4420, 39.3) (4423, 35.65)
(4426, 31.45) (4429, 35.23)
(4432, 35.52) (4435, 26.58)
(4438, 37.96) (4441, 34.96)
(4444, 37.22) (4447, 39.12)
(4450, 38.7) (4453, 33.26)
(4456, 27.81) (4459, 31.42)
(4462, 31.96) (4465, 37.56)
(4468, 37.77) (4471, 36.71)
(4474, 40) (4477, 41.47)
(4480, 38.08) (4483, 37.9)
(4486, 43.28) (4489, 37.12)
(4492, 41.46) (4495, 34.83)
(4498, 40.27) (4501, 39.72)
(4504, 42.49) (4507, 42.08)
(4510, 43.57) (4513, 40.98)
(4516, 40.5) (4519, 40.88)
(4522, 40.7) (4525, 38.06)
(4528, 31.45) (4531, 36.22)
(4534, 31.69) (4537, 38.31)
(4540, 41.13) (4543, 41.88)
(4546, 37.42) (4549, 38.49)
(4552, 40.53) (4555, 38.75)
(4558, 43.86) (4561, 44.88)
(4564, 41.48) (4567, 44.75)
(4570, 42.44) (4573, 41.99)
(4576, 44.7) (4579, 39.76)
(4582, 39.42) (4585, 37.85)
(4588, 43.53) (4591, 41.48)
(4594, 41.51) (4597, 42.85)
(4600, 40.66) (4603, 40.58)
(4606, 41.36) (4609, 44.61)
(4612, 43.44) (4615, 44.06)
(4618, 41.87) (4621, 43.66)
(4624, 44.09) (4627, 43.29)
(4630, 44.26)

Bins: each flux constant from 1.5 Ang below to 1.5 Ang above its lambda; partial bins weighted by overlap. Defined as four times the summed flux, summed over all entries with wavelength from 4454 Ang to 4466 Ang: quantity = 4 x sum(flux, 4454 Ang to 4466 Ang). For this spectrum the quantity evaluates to 515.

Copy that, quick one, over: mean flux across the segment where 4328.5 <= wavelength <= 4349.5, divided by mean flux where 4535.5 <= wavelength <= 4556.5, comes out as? 0.86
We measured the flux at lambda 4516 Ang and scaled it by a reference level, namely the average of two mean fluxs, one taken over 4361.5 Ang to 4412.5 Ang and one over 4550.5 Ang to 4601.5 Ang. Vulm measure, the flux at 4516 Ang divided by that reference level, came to 1.099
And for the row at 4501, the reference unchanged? 1.077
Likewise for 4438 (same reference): 1.030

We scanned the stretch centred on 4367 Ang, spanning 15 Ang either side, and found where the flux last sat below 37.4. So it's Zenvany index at 4381 Ang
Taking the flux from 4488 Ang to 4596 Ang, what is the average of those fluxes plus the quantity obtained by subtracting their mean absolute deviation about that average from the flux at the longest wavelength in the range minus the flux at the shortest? 42.2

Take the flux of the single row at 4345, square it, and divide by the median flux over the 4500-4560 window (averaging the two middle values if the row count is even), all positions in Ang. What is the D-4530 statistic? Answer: 30.5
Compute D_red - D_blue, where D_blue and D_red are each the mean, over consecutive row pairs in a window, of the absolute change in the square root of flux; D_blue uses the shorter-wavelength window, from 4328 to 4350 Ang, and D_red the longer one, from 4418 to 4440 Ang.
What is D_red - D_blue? 0.1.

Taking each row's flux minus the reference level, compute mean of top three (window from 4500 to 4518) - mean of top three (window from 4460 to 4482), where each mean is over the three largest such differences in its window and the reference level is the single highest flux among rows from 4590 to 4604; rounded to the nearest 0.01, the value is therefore 2.86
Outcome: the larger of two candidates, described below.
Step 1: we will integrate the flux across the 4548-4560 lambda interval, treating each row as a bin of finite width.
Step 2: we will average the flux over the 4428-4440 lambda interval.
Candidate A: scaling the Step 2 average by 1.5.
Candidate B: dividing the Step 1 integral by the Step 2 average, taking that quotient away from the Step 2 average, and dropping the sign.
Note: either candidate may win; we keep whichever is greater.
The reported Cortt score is 50.7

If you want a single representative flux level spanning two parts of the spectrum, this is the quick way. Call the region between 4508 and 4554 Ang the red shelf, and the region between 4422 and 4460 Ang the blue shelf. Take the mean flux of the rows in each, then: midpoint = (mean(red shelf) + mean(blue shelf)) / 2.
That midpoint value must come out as 36.5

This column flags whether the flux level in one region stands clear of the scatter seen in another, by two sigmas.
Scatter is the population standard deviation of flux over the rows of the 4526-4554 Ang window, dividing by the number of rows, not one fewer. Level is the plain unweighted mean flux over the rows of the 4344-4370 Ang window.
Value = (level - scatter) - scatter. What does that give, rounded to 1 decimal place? 28.3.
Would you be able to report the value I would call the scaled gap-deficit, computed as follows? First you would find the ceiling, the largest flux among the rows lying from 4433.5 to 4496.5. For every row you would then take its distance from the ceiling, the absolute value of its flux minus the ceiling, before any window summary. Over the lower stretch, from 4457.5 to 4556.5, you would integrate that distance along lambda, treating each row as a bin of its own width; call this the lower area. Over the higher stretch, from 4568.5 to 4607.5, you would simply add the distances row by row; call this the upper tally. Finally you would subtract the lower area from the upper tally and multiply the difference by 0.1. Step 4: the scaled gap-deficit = -43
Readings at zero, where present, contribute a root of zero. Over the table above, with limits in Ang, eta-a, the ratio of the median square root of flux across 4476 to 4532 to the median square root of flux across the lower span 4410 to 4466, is 1.07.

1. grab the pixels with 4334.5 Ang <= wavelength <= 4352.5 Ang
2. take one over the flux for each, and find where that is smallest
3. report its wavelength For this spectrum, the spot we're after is 4345 Ang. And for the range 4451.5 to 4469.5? 4468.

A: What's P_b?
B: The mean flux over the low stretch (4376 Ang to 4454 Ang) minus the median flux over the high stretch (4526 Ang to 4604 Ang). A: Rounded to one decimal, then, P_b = -8.0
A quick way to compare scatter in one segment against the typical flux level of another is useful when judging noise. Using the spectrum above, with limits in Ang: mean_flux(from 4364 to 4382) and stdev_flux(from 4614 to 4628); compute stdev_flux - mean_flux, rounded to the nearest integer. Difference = -33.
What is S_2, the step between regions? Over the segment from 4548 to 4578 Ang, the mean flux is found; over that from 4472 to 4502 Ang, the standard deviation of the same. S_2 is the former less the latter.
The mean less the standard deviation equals 40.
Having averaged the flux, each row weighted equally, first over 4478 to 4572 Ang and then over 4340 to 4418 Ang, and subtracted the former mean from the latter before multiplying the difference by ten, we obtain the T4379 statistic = -74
